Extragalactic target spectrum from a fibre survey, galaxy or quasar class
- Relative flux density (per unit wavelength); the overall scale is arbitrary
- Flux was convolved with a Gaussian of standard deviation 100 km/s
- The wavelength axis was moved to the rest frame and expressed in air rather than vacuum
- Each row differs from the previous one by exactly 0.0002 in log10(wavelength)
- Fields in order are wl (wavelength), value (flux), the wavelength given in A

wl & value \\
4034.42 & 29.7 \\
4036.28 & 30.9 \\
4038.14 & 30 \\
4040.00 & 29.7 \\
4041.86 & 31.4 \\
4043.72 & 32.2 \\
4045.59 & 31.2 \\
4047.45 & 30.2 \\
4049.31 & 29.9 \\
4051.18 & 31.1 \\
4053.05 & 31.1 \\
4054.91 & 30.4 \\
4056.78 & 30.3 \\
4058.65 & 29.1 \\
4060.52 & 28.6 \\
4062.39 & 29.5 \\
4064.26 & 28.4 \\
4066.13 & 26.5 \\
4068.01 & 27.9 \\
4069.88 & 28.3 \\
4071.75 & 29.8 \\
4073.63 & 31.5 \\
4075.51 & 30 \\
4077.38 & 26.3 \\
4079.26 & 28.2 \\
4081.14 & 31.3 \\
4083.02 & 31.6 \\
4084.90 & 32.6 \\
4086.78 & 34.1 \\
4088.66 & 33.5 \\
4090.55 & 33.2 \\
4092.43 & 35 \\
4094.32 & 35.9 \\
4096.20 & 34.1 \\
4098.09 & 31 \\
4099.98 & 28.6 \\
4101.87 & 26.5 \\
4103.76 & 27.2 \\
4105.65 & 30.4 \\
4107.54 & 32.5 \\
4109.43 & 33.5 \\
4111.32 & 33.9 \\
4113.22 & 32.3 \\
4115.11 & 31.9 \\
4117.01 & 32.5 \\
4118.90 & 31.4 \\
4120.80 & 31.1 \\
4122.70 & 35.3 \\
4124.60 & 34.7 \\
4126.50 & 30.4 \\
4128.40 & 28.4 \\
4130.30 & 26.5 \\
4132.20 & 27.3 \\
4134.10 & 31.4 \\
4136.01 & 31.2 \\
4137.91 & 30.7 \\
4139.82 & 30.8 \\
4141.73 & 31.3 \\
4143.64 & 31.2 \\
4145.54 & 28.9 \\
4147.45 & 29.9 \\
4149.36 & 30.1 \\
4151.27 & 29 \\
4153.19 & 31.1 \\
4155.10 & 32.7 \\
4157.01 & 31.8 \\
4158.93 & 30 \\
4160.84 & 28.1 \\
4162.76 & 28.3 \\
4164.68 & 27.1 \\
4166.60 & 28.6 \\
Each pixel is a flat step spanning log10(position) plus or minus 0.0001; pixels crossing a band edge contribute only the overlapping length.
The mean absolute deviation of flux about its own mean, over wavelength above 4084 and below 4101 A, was 1.59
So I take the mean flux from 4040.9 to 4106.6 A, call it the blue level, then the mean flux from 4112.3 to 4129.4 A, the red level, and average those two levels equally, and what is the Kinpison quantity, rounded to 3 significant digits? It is 31.2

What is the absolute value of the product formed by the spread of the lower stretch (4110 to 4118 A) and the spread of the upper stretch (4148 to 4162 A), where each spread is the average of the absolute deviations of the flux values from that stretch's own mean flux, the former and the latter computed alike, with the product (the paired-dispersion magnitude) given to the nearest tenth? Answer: 0.8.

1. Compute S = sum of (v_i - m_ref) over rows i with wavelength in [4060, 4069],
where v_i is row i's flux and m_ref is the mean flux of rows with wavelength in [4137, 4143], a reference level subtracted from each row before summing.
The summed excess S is -14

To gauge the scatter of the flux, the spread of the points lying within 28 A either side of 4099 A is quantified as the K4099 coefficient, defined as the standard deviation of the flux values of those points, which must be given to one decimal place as 2.5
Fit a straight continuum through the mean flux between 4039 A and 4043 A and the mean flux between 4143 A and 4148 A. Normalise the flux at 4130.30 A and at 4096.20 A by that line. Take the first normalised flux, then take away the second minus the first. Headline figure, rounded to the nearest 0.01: 0.64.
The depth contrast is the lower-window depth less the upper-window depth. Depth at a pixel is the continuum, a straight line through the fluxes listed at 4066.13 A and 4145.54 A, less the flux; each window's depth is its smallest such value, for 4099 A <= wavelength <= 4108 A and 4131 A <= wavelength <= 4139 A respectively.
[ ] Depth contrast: -1.9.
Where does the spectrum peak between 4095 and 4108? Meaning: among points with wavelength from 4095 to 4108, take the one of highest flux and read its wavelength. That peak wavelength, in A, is 4096.20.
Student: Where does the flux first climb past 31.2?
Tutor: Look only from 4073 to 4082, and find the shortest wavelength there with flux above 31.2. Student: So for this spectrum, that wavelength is 4073.63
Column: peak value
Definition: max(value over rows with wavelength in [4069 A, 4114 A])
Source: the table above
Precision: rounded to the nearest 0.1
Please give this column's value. 35.9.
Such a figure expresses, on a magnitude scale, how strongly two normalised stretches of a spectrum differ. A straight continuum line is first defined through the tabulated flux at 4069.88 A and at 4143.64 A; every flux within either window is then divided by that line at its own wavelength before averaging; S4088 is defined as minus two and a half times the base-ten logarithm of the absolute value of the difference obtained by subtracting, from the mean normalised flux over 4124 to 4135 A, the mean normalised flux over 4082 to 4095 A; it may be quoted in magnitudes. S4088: 1.8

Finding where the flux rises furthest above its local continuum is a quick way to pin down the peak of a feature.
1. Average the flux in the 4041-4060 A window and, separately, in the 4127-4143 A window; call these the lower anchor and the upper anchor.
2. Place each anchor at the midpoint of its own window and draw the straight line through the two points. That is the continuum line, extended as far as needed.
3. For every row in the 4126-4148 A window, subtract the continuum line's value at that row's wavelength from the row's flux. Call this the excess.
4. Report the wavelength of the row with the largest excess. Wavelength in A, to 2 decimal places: 4134.10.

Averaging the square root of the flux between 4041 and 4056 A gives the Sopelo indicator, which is 5.56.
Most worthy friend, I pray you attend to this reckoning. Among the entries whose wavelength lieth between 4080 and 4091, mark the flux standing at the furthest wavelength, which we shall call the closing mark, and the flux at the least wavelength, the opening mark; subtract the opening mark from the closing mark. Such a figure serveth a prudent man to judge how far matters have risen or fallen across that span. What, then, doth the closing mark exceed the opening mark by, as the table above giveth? 1.9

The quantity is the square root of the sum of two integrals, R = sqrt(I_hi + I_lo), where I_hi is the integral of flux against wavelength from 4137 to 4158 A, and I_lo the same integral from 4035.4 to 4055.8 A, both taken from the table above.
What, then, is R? 35.7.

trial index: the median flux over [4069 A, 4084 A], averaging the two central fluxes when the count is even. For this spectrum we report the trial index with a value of 29.9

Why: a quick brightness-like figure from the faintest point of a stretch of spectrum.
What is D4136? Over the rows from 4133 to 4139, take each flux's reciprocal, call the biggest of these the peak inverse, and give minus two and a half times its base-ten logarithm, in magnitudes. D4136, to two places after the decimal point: 3.72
